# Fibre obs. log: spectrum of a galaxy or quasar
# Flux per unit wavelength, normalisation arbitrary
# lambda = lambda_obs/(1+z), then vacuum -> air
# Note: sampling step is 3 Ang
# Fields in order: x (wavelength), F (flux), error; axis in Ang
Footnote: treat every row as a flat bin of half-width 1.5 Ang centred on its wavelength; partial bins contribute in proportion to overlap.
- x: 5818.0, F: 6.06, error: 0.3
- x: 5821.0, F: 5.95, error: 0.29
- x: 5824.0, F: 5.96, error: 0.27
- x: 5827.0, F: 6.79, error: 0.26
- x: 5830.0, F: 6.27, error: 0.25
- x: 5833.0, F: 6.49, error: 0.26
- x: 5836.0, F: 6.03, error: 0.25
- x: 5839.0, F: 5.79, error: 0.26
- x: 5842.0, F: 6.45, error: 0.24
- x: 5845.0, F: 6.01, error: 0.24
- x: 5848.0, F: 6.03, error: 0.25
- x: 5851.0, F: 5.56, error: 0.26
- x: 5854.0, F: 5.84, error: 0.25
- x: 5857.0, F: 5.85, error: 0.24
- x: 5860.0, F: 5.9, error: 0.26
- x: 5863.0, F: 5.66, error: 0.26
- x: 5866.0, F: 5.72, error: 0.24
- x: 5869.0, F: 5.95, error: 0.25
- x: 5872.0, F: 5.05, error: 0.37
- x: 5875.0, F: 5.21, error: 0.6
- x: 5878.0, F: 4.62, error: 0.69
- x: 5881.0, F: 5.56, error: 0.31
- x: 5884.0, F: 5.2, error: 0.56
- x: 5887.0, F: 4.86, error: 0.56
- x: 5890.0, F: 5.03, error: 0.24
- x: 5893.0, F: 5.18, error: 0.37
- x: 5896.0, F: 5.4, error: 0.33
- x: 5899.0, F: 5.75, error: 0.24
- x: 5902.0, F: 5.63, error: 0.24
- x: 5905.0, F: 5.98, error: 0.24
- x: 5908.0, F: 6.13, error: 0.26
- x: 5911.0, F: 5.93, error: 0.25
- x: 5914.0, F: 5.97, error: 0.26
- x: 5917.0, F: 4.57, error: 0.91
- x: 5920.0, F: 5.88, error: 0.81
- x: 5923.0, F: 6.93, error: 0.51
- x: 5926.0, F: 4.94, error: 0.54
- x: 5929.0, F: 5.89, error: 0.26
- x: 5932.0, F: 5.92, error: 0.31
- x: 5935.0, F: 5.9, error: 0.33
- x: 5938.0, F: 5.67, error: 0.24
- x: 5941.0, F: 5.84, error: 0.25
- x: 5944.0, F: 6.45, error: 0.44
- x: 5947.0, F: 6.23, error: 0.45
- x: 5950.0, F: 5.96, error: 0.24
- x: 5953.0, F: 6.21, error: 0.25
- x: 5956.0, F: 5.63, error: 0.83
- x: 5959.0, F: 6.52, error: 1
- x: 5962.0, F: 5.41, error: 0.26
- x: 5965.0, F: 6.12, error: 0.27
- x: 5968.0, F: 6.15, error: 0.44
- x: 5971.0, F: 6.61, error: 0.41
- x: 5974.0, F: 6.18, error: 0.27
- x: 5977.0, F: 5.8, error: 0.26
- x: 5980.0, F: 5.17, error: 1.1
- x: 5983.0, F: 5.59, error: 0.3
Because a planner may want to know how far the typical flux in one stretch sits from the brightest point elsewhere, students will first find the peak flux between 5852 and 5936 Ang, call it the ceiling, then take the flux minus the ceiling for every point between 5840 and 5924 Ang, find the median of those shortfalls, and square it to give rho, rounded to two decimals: 1.43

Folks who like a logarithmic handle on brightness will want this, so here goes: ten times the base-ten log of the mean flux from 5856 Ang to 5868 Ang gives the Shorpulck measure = 7.6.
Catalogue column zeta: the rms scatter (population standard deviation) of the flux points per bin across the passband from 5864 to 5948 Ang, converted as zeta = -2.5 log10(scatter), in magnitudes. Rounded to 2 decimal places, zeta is 0.66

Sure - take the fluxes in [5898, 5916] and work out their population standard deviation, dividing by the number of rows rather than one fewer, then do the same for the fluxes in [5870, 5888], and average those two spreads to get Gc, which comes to 0.23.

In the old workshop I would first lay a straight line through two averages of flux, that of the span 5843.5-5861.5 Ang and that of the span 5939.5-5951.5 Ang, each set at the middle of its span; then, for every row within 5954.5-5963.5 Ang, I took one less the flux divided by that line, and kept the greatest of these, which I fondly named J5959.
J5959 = 0.12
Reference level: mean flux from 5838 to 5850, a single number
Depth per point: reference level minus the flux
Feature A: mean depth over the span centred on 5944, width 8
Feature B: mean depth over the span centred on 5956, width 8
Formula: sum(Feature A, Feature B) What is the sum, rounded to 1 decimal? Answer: -0.2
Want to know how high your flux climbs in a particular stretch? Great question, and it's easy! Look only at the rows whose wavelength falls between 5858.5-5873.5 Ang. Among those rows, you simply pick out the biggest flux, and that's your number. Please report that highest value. 5.95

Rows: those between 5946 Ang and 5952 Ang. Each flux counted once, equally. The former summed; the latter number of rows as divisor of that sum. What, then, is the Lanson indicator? 6.1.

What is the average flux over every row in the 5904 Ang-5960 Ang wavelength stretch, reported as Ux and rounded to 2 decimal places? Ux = 5.92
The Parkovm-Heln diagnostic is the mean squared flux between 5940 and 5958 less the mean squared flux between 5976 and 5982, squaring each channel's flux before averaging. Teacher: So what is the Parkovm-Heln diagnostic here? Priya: 7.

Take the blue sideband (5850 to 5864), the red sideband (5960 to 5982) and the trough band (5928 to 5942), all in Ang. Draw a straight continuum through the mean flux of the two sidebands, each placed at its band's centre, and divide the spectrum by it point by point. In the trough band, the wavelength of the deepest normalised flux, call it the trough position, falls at 5938.0 Ang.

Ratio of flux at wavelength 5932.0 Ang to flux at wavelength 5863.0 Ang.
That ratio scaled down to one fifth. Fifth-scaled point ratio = 0.209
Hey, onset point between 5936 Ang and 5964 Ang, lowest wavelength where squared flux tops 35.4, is 5944.0 Ang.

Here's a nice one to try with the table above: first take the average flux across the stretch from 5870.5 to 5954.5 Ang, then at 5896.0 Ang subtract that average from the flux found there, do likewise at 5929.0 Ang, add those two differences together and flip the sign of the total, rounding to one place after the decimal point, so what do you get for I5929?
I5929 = 0.0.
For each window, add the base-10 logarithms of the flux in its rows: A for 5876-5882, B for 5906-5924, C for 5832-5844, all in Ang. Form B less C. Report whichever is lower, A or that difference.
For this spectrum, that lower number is 1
